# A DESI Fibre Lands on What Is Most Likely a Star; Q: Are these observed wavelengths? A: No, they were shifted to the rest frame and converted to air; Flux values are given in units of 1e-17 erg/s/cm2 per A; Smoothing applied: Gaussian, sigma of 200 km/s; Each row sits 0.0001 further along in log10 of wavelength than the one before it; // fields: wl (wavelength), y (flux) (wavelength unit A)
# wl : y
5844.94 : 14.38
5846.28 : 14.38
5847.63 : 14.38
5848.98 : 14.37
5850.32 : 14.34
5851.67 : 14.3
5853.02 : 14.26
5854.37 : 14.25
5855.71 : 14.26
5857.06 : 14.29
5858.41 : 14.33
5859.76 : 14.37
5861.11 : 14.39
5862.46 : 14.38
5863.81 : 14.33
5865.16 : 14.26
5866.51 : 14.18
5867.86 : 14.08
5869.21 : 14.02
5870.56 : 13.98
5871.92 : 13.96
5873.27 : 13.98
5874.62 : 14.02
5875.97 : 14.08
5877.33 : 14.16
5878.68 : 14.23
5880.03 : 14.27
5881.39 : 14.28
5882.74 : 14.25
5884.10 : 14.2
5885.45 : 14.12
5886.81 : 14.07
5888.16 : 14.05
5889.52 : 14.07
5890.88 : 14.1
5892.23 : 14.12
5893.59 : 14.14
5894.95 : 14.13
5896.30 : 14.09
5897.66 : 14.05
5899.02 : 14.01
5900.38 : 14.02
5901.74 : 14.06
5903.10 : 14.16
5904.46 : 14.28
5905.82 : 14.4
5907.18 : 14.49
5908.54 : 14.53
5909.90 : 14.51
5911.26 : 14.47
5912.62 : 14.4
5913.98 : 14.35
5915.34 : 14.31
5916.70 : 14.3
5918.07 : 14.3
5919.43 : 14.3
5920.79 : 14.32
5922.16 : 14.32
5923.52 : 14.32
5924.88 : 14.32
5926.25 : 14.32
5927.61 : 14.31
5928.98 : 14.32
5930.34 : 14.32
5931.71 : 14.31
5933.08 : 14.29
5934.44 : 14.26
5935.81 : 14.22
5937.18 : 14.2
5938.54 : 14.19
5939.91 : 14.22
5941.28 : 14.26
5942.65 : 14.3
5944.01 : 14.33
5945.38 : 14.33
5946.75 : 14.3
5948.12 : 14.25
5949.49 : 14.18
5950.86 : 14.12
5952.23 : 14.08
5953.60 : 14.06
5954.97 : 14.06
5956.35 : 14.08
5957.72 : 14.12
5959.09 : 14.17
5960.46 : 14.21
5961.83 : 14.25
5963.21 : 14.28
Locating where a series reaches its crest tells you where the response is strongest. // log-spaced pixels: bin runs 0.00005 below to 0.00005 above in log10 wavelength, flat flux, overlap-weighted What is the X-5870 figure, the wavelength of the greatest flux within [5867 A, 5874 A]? 5867.86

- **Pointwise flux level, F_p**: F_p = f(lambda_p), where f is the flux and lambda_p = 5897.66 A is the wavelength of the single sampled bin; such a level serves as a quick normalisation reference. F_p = 14.05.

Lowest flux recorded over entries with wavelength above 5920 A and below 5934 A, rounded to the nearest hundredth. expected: 14.29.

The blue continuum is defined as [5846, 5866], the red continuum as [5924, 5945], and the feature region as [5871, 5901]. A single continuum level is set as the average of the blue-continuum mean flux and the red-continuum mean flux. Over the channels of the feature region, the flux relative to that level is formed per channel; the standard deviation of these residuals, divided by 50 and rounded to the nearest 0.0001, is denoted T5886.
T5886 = 0.0018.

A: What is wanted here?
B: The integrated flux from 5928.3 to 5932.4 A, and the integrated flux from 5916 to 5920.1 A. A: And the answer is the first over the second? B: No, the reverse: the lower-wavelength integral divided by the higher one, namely 1.00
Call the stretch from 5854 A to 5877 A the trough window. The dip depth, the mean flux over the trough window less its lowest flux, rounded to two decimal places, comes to 0.23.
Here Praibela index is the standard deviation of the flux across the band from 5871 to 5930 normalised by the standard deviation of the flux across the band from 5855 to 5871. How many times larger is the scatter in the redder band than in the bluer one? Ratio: 1.1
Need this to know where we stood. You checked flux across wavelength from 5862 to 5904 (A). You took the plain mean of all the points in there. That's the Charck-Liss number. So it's 14.12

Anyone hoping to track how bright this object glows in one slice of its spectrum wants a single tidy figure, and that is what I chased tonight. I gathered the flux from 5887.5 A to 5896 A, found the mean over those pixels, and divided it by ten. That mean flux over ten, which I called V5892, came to 1.410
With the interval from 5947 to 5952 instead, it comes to 1.418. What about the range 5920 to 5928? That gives 1.432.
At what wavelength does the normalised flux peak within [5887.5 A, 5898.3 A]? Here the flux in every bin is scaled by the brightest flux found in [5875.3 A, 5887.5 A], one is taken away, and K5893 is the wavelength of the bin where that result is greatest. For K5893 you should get 5893.59 A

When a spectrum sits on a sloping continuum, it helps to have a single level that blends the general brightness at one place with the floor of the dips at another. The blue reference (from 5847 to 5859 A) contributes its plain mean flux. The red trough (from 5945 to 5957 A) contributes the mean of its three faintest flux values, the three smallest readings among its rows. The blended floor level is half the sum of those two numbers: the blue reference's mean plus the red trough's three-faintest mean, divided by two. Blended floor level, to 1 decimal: 14.2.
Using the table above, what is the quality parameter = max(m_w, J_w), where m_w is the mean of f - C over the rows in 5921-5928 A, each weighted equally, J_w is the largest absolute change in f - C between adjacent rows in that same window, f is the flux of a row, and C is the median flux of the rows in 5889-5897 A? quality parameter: 0.21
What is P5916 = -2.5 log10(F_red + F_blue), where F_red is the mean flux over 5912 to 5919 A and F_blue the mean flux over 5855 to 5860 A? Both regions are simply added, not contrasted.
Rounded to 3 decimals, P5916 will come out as -3.643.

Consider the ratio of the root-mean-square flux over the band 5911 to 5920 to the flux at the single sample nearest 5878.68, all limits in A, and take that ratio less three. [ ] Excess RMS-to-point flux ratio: -1.992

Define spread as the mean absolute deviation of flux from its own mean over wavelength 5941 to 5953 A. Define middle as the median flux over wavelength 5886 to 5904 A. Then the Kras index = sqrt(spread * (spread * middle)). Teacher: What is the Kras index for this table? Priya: 0.28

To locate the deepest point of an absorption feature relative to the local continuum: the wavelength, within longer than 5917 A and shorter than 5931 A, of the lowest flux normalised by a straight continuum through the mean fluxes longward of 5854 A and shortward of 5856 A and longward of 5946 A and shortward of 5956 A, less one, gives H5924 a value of 5918.07 A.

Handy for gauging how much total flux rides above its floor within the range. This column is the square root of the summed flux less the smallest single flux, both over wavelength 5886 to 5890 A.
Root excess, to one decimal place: 5.3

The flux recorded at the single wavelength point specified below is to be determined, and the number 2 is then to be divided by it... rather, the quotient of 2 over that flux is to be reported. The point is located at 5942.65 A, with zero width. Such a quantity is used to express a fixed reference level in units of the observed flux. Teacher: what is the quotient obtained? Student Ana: 0.140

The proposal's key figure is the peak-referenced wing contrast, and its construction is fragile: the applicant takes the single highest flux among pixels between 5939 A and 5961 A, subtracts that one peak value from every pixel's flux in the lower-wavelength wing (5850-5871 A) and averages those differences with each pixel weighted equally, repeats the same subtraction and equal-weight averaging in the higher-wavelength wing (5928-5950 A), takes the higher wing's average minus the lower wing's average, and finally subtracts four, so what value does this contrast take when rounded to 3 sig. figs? -3.98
